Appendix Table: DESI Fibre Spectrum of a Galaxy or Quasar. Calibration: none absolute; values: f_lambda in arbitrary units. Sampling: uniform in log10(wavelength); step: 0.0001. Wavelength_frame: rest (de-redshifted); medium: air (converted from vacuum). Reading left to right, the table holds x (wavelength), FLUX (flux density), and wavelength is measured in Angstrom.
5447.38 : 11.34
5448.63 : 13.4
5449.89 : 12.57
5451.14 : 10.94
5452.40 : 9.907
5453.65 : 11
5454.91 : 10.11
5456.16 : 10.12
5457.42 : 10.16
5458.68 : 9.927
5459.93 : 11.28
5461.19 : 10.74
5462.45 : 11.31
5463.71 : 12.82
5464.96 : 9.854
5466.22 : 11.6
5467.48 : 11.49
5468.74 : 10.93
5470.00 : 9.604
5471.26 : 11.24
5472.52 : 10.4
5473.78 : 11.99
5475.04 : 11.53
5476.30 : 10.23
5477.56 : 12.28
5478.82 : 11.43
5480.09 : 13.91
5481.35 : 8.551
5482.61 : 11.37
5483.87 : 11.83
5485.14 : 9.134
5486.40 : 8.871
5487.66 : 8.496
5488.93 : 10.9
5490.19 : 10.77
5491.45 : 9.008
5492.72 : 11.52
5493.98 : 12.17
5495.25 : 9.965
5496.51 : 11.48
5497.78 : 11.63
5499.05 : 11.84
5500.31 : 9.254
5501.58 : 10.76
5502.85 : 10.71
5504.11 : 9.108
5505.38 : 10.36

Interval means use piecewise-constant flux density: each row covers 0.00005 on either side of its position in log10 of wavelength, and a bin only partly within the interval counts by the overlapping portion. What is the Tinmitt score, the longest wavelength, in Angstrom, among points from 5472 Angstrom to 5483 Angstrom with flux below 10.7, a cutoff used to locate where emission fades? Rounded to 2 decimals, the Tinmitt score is 5481.35 Angstrom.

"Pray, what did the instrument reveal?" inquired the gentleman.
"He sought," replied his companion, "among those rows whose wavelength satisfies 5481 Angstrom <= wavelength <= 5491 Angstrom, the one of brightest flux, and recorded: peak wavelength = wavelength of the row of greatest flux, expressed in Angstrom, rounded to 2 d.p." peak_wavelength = 5483.87 Angstrom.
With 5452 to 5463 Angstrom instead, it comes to 5462.45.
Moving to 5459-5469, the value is 5463.71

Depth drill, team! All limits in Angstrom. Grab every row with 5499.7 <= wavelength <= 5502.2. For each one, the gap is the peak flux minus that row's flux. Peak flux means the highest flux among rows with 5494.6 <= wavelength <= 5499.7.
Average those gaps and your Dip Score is 1.8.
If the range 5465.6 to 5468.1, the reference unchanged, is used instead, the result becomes 0.3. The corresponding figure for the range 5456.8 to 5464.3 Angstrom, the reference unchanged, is 0.8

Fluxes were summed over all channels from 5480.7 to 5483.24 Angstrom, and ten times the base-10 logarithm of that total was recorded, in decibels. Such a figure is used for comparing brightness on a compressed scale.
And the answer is 13.0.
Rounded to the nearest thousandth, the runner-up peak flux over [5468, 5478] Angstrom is 11.990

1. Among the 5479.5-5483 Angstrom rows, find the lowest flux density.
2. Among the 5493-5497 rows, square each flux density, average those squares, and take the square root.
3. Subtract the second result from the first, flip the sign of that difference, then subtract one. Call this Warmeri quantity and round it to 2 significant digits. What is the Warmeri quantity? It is 1.7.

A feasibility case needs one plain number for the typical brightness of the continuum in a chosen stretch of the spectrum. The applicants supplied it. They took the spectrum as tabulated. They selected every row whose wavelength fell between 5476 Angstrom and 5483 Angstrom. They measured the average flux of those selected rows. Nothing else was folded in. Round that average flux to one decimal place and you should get 11.3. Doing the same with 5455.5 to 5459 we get 10.1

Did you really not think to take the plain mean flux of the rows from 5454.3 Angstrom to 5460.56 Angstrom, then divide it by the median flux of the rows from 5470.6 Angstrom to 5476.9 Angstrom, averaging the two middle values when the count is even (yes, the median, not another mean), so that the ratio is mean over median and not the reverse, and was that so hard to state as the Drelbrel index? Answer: 0.92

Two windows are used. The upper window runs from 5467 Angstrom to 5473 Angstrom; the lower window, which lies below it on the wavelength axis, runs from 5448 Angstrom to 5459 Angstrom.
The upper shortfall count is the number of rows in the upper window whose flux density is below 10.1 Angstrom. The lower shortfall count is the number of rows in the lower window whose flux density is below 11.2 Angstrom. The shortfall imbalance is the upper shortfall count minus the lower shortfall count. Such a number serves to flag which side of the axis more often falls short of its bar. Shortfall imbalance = -6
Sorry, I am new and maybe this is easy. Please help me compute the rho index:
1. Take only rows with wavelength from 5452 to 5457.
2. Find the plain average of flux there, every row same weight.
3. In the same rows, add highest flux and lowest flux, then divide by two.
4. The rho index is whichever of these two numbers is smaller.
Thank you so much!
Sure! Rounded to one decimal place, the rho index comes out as 10.3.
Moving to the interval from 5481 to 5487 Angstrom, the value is 10.0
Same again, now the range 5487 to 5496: 10.3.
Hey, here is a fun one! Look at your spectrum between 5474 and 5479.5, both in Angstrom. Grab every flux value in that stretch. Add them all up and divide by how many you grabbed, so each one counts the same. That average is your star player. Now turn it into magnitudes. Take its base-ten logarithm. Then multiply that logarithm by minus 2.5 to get -2.64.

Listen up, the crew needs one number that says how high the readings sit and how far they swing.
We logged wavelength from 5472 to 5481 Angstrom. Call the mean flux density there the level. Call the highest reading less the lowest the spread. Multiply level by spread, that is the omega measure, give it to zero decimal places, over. 43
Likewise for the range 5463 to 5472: 36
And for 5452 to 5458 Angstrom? 11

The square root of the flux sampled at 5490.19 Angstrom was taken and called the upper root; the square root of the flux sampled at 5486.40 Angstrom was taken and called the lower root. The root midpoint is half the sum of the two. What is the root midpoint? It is 3.13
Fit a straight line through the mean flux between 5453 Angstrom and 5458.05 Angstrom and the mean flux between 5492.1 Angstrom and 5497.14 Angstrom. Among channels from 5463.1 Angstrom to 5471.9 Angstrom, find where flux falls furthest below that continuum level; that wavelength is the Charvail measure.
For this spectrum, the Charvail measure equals 5470.00 Angstrom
